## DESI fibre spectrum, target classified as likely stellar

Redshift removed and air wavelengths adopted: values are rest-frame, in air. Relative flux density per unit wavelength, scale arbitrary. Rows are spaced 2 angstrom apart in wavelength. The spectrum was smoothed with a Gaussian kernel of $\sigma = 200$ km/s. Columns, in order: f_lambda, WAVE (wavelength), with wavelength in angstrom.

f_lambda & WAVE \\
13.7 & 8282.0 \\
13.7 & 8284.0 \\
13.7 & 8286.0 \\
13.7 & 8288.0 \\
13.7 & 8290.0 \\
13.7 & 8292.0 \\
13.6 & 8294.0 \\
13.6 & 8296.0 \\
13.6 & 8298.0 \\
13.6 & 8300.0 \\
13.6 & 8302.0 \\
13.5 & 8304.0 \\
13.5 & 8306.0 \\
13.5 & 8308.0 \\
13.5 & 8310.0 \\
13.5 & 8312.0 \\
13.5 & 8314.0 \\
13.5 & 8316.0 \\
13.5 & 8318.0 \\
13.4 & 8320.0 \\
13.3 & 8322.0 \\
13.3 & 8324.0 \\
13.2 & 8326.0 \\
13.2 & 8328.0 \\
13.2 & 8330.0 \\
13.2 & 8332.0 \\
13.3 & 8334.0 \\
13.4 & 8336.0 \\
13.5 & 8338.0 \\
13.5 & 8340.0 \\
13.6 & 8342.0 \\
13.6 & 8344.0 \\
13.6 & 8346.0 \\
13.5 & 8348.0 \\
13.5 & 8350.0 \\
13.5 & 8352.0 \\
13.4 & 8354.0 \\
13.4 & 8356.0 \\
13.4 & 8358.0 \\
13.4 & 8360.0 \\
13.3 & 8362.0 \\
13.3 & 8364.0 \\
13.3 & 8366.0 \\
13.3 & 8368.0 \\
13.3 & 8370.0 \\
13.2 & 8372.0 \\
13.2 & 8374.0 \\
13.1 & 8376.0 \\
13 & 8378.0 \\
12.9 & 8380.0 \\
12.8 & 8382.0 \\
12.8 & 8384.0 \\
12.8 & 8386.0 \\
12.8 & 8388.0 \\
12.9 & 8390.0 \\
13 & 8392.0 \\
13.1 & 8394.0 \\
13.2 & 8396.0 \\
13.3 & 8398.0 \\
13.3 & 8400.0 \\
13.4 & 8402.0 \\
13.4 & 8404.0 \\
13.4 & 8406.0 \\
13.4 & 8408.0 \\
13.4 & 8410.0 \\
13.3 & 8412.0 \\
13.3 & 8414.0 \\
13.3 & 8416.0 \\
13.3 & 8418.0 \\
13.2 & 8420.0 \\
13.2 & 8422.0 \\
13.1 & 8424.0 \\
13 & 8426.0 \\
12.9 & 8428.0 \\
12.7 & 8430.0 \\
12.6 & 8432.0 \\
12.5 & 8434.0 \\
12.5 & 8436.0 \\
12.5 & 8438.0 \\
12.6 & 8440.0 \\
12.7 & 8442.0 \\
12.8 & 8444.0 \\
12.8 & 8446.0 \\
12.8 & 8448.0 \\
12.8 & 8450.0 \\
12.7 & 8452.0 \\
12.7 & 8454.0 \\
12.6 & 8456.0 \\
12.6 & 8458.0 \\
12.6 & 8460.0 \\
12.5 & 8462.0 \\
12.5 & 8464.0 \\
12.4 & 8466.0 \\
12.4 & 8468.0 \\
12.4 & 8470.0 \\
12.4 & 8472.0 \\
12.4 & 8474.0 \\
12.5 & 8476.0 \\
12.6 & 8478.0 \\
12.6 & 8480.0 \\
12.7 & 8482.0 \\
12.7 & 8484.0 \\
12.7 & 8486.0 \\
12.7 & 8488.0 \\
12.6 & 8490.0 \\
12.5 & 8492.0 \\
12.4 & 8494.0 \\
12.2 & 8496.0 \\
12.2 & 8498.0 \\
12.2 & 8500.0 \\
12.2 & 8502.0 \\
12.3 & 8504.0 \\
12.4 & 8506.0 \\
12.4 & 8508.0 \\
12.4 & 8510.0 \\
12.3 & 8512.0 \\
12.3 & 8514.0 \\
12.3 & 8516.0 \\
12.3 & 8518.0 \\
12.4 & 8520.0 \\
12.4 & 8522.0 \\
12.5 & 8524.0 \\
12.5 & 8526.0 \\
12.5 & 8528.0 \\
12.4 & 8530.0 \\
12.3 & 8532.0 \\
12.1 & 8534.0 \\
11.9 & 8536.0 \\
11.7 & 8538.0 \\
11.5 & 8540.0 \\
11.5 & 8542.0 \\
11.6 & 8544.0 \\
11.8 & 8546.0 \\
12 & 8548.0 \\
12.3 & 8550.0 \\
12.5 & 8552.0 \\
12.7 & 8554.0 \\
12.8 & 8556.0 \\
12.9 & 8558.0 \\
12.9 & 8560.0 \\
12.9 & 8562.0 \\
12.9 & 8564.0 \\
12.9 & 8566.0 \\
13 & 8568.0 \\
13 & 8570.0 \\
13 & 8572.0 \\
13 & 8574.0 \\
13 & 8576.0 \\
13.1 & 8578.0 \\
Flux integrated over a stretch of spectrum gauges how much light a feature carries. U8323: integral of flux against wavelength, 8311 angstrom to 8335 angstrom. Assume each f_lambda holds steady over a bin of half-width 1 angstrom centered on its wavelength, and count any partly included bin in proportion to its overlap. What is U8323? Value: 320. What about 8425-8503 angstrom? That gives 980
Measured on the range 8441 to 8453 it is 153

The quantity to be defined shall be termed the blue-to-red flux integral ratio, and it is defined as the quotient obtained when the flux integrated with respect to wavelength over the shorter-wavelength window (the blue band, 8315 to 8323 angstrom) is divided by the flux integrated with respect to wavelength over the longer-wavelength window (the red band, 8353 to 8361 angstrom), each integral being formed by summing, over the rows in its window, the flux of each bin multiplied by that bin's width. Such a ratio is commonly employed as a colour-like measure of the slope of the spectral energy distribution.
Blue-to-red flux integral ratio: 1.002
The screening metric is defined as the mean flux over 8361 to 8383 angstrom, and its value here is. 13.2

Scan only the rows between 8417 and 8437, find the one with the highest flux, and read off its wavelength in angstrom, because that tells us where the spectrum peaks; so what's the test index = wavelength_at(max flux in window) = 8418.0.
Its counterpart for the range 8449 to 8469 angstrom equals 8450.0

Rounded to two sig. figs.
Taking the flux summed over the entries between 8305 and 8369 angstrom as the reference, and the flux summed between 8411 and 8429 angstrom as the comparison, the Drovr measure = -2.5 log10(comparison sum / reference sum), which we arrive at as 1.4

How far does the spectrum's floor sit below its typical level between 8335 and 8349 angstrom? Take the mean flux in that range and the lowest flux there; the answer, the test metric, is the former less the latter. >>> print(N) 0.13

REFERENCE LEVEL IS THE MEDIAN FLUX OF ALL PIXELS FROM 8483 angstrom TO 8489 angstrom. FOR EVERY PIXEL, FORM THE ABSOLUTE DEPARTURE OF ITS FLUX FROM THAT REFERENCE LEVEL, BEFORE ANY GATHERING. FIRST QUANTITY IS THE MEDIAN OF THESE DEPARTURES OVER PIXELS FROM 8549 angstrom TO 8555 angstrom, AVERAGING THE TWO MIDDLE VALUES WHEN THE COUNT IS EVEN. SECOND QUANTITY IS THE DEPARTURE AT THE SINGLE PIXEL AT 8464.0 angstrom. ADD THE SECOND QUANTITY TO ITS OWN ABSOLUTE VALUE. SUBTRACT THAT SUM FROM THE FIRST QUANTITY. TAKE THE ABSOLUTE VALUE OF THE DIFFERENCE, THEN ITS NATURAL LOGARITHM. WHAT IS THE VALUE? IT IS -1.6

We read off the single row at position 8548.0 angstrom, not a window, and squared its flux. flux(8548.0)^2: 144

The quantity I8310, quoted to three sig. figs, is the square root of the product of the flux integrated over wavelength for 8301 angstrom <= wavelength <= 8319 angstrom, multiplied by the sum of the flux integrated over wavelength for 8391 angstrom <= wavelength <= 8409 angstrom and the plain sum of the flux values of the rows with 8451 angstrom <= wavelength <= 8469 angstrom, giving 293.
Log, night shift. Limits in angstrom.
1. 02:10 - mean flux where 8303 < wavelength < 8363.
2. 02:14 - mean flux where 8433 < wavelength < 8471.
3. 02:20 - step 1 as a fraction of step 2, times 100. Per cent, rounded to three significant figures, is 107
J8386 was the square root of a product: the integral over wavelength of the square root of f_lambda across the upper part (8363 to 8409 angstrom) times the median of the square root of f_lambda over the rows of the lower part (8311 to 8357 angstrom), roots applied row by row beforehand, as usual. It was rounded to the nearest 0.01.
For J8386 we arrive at 24.75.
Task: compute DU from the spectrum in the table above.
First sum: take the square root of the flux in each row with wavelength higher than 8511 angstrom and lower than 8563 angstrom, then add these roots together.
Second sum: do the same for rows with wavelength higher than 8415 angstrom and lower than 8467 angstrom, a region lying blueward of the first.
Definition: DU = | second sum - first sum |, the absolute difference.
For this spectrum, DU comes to 1.8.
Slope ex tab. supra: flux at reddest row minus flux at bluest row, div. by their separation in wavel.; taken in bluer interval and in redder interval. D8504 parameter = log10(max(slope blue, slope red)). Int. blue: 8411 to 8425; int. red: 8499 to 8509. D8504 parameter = -1.60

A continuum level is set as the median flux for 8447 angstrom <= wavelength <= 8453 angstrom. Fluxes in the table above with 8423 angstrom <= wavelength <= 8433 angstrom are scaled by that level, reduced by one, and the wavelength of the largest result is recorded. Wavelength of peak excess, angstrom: 8424.0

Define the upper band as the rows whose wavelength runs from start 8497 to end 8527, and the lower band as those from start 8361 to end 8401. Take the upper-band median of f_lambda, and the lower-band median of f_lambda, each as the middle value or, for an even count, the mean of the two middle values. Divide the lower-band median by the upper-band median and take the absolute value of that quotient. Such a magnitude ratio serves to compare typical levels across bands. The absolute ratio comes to 1.07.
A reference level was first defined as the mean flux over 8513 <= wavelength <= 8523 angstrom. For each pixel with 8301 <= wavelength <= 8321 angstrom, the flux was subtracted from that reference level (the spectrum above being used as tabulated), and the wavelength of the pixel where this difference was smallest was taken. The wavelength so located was 8302.0 angstrom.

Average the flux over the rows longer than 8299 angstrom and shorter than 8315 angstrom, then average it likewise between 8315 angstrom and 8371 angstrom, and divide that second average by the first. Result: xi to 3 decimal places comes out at 0.990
